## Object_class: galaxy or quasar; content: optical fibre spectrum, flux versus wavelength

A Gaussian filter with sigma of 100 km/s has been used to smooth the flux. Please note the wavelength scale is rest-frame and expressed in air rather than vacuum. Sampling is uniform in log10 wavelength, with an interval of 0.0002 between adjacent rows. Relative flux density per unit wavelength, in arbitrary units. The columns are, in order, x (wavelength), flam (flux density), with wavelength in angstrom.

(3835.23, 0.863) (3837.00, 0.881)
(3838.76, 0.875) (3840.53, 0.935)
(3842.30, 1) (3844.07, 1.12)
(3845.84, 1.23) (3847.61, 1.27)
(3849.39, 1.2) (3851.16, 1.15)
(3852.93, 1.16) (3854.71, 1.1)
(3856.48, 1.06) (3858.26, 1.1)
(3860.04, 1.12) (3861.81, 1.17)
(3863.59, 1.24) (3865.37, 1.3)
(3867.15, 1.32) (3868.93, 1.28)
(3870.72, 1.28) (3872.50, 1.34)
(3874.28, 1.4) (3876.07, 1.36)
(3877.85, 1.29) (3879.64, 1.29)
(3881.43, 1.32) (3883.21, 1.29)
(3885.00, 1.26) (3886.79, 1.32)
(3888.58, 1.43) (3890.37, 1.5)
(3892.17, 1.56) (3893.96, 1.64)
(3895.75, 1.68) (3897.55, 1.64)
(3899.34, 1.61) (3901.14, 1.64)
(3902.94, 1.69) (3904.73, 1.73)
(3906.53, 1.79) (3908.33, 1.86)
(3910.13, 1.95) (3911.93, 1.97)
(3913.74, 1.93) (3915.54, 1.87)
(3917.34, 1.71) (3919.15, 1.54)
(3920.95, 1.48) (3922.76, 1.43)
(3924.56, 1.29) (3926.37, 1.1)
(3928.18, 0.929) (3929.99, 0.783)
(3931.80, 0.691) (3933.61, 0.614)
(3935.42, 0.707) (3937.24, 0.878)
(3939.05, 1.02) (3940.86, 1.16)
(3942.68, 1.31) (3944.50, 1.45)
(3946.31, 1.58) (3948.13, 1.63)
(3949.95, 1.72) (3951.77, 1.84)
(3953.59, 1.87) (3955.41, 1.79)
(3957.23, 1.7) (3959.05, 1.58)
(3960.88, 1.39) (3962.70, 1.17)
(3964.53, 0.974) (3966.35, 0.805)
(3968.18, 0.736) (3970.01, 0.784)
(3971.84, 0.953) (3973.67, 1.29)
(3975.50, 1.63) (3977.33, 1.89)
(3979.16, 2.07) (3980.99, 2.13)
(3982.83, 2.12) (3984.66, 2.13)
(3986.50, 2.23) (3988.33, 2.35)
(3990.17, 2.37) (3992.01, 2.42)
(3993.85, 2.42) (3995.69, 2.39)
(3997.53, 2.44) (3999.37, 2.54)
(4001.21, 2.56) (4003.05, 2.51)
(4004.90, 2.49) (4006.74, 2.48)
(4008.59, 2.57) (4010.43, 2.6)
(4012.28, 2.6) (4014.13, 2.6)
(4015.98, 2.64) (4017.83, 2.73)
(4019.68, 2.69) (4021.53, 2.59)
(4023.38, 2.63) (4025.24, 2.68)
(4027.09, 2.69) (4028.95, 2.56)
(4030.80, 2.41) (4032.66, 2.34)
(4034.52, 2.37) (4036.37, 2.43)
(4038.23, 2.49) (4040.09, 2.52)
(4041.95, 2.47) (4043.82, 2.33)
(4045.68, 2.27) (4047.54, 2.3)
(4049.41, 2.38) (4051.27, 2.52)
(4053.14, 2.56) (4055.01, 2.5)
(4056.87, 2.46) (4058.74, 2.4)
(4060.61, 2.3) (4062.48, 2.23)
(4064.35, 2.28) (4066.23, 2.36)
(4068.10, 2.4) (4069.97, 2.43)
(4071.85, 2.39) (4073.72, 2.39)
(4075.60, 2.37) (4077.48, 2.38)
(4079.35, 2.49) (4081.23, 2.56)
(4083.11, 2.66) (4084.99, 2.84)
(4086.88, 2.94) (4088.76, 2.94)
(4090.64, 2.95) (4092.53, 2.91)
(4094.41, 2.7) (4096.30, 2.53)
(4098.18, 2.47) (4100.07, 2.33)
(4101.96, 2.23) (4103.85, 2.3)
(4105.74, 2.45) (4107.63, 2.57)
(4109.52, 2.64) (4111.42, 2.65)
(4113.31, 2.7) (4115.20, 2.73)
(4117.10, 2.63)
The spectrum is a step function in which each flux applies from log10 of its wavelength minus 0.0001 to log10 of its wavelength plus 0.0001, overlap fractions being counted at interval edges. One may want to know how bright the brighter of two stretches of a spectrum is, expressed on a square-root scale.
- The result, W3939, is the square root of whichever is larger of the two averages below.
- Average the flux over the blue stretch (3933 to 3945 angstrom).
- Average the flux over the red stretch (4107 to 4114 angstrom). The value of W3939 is 1.62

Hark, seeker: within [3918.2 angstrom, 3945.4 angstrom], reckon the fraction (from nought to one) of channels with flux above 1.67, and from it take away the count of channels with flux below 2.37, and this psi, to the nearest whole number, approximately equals -15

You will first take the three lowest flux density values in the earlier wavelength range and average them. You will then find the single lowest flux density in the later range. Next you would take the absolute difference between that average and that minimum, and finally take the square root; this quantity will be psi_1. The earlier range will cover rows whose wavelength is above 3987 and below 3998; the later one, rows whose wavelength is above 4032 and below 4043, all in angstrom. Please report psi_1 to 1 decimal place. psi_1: 0.2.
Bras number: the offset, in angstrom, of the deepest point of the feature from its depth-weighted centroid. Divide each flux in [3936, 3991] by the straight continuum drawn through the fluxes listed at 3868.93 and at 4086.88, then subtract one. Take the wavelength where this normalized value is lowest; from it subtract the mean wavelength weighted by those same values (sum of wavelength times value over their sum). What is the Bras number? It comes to 9.7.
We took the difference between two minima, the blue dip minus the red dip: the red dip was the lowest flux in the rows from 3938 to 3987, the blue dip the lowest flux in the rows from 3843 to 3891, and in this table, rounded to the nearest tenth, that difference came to 0.3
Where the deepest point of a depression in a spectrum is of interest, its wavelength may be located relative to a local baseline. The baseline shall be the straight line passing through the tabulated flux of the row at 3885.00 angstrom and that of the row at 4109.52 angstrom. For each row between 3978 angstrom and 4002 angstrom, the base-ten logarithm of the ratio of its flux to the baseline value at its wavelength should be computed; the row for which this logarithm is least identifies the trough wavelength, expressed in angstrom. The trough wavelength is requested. 3979.16 angstrom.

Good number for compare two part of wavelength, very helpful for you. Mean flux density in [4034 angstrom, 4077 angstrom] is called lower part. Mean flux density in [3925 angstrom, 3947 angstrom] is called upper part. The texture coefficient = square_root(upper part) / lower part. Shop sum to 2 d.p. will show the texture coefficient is 0.42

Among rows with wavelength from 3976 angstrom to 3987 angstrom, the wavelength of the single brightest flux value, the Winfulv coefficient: 3986.50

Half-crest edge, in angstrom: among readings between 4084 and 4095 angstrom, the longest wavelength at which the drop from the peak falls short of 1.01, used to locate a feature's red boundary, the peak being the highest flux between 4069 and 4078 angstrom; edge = 4094.41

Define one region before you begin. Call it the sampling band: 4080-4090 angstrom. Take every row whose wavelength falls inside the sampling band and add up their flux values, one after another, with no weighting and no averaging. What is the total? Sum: 14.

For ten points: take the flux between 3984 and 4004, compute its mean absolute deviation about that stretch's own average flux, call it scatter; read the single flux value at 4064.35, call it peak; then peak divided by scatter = 25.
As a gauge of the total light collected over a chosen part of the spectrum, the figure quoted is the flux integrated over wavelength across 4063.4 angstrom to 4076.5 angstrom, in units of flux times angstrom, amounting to 31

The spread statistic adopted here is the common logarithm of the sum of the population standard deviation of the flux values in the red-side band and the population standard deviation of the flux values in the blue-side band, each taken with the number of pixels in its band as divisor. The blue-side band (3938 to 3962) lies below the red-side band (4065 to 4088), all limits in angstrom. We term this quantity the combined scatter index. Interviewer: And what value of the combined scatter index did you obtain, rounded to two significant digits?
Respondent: -0.36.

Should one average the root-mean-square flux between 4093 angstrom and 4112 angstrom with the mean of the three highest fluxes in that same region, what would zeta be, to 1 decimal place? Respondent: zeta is 2.6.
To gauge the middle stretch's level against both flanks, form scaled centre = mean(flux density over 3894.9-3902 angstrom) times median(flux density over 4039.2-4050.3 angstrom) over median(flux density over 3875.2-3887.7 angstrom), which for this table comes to 3.0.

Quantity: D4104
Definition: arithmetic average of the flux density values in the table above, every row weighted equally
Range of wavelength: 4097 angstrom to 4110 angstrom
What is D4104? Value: 2.4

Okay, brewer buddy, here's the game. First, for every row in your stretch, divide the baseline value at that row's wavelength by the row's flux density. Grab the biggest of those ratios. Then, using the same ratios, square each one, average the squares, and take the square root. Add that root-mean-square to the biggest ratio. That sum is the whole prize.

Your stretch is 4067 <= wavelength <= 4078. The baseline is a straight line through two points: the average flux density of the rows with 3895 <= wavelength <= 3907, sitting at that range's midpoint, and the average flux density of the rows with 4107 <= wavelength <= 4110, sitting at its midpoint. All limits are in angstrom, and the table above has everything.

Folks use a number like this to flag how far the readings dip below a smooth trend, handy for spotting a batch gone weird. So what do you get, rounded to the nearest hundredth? 2.06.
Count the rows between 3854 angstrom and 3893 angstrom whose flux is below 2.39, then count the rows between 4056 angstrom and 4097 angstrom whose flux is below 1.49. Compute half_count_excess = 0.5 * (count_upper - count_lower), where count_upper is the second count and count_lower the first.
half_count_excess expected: -11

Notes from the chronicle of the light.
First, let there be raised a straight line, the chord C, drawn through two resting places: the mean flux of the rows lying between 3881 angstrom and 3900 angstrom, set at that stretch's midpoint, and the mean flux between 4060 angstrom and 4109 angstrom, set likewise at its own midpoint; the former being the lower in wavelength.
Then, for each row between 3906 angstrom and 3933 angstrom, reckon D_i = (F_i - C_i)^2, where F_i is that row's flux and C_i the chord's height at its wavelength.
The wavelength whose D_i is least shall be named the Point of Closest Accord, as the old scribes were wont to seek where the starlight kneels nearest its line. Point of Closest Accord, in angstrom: 3917.34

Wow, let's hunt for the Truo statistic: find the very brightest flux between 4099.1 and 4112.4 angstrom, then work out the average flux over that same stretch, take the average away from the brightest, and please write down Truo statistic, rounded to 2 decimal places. 0.20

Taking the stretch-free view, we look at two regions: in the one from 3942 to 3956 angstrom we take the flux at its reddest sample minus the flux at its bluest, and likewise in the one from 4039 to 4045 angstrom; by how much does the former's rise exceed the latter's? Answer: 0.7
